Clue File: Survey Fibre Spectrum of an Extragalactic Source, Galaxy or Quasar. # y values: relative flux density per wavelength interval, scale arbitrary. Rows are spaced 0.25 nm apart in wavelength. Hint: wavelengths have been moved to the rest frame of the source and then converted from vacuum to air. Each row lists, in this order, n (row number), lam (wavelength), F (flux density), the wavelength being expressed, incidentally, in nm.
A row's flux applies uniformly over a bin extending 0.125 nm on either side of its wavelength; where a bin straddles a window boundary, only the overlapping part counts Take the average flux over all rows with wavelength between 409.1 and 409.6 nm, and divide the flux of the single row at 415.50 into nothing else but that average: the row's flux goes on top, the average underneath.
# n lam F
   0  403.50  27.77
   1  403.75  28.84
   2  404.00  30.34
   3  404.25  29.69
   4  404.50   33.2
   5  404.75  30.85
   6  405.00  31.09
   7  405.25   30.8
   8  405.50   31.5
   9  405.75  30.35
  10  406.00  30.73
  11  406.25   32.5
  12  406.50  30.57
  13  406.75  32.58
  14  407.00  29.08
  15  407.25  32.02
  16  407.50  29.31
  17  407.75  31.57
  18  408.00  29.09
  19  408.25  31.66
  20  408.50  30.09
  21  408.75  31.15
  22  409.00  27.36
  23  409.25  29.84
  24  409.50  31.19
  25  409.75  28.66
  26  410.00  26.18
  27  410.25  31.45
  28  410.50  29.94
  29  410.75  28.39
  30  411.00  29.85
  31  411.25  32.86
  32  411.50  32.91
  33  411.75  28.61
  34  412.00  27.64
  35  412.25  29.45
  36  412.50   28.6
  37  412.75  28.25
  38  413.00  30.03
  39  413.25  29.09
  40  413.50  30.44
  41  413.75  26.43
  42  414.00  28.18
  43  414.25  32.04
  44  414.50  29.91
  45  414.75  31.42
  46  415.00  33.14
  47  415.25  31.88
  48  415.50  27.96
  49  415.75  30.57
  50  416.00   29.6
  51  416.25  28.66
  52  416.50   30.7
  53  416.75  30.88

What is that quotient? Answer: 0.92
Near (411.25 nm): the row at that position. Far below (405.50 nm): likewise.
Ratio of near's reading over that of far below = 1.04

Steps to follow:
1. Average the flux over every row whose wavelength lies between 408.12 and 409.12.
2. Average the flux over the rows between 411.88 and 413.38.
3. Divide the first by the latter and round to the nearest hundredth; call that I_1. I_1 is 1.04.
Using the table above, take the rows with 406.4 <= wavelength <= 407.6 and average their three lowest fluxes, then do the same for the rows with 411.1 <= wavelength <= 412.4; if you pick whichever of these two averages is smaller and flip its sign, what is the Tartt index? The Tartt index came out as -28.6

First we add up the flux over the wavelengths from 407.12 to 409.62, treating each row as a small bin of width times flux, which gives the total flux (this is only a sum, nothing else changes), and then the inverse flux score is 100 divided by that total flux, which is 1.32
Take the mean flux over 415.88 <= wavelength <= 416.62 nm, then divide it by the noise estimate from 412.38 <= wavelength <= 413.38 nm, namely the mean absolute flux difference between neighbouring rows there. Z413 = 29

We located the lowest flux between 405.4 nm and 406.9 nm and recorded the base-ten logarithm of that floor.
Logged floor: 1.48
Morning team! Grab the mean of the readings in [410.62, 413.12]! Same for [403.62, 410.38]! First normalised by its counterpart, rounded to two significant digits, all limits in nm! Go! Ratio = 0.97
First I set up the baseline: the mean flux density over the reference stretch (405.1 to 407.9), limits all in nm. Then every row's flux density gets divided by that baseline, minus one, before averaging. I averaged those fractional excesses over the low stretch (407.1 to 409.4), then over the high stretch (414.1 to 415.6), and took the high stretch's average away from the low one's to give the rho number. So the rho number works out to -0.03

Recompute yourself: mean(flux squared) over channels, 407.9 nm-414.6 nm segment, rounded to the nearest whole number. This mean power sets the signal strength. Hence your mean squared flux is 879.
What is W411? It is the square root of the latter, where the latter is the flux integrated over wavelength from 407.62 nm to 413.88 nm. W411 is 13.6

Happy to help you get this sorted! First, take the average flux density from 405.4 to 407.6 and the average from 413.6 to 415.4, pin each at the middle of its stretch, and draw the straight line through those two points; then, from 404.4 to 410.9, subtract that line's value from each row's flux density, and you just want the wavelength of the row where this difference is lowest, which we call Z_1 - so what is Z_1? 410.00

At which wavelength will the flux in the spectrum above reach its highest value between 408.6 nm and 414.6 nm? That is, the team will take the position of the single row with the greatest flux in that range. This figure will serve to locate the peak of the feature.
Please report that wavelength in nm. 411.50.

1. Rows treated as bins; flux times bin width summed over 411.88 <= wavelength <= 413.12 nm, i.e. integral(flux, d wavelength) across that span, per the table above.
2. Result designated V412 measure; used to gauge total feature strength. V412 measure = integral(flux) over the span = 36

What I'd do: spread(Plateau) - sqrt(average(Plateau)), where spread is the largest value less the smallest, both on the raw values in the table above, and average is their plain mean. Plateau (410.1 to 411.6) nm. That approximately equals -1.0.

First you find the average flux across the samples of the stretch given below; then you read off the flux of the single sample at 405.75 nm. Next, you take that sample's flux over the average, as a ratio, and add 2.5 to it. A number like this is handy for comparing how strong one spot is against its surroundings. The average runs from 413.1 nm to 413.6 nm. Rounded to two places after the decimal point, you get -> 3.52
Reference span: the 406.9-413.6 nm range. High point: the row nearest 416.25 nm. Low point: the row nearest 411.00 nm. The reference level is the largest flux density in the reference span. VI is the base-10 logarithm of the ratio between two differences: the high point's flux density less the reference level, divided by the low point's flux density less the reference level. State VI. 0.14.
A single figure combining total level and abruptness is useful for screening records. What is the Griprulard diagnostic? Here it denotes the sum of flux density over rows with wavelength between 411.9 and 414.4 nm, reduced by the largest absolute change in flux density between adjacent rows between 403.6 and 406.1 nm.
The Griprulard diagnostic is 287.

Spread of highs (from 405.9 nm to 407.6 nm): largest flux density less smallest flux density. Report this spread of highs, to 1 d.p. 3.5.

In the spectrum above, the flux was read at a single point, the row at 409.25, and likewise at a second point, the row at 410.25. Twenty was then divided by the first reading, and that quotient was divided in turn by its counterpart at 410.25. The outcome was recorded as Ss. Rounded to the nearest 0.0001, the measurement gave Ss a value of 0.0213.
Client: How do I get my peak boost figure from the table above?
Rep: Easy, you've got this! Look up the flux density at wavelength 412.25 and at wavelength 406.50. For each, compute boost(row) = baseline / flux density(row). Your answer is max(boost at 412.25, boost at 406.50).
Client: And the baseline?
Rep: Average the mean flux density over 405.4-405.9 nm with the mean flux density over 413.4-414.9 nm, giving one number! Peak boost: 1.03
